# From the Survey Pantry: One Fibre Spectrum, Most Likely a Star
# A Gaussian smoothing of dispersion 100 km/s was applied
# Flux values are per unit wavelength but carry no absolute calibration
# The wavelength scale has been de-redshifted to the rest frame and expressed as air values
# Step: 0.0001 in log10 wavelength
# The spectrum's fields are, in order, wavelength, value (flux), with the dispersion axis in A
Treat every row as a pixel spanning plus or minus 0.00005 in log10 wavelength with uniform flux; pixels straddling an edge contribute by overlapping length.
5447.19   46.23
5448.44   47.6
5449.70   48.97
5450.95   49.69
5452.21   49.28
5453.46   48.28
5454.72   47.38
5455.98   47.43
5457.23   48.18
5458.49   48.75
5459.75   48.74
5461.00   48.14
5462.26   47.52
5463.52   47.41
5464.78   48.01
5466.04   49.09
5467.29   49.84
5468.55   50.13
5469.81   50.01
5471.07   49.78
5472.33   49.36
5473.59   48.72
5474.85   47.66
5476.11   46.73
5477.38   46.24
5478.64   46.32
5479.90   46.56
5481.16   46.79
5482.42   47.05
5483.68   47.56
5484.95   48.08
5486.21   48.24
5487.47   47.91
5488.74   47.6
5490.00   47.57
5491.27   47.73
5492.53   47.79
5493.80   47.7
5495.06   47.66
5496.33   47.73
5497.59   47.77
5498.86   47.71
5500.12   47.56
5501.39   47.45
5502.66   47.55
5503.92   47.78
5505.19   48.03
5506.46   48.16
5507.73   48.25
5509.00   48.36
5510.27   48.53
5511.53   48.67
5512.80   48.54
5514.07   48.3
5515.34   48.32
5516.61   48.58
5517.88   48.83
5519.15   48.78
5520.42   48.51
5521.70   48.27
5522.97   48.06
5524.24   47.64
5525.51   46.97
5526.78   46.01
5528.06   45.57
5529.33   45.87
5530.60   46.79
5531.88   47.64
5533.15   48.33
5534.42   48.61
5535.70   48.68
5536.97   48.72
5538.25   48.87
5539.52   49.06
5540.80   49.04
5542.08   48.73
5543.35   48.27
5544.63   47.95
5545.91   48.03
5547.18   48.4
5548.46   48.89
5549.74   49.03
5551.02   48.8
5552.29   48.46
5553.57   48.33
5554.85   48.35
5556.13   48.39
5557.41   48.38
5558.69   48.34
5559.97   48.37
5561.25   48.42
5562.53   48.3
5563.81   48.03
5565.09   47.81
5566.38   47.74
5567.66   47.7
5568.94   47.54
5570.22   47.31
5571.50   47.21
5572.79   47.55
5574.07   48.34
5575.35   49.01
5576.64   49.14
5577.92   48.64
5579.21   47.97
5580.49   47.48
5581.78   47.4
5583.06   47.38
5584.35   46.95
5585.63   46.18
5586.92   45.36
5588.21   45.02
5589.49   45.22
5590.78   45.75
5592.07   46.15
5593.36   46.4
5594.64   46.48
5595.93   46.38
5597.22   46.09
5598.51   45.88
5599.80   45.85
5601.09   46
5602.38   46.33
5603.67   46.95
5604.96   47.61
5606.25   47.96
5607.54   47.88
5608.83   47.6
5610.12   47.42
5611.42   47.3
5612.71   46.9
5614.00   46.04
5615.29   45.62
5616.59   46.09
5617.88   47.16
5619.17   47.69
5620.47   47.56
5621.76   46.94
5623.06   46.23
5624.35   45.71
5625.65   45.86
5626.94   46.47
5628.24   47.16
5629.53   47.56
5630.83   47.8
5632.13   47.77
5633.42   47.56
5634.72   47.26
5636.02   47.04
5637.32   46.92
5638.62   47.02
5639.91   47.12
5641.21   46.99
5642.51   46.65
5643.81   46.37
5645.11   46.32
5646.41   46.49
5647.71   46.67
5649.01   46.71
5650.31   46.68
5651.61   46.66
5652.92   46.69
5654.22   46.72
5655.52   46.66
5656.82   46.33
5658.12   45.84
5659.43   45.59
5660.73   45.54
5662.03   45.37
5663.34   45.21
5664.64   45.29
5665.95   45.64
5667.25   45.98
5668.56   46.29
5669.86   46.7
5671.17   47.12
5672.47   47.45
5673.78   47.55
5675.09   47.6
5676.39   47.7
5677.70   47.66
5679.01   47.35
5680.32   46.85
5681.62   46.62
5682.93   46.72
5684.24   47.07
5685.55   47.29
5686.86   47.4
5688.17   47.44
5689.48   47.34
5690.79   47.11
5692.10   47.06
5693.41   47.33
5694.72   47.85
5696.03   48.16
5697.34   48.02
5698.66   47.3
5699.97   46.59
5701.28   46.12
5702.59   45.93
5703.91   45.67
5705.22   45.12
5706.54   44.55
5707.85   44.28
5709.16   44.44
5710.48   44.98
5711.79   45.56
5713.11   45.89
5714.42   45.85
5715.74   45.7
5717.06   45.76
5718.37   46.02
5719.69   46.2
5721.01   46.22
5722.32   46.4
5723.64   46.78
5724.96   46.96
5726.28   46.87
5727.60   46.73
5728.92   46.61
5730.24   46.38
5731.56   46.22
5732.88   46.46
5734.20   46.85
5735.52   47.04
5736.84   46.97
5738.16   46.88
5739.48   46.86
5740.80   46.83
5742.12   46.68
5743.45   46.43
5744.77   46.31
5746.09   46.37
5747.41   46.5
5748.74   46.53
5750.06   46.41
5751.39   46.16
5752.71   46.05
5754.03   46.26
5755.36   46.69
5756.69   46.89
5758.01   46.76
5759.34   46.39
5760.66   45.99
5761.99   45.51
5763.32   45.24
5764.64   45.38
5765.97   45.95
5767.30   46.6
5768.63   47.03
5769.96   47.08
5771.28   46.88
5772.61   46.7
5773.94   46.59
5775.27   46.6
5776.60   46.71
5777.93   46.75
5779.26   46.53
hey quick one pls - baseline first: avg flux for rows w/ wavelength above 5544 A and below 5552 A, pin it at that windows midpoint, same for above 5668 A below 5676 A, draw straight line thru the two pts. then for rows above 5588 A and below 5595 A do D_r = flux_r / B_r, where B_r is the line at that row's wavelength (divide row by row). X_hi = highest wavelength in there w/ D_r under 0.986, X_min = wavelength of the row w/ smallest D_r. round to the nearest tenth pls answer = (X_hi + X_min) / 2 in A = 5591.4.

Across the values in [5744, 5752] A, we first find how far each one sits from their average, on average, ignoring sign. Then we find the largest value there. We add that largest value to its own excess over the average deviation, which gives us 93.0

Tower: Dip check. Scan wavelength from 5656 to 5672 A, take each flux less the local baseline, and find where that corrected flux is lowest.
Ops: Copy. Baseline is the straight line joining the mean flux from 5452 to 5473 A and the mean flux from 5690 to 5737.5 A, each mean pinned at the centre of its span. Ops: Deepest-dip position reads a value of 5663.34 A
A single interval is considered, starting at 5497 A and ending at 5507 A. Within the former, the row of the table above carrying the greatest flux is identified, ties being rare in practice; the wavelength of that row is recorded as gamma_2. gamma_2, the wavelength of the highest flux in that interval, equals 5506.46 A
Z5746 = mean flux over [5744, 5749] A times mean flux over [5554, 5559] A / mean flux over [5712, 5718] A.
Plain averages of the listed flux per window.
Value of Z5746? 49.0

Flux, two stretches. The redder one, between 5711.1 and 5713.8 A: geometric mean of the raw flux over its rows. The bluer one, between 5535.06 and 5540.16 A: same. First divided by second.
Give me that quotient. 0.94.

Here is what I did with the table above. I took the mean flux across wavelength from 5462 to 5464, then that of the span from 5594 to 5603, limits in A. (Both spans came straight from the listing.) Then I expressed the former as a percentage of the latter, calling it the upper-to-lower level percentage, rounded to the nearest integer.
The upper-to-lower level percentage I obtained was 103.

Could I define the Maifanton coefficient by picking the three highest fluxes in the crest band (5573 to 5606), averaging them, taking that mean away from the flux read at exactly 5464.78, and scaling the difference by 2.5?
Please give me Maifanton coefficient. -2.3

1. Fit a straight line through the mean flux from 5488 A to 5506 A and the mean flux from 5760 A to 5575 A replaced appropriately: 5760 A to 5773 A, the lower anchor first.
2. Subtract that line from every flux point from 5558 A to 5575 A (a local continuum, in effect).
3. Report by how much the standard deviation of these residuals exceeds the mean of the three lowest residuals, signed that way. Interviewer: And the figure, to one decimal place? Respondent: 0.3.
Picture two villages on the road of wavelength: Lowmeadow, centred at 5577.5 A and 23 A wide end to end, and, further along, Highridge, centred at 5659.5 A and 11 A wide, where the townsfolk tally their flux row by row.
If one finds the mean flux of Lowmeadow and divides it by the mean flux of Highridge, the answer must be 1.03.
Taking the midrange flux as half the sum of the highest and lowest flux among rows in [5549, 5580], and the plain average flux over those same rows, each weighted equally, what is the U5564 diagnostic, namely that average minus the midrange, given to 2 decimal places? 0.04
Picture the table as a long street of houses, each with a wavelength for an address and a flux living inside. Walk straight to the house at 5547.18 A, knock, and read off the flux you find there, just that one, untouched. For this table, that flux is 48.4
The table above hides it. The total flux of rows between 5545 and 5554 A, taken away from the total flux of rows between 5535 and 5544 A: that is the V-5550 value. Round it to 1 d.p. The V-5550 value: 1.4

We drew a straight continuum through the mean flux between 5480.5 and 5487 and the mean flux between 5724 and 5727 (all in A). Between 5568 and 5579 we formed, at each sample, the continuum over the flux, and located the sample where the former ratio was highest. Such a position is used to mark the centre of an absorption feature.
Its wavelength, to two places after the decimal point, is 5571.50 A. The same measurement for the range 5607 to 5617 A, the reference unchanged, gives 5615.29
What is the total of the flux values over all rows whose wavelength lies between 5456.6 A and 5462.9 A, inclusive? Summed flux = 241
